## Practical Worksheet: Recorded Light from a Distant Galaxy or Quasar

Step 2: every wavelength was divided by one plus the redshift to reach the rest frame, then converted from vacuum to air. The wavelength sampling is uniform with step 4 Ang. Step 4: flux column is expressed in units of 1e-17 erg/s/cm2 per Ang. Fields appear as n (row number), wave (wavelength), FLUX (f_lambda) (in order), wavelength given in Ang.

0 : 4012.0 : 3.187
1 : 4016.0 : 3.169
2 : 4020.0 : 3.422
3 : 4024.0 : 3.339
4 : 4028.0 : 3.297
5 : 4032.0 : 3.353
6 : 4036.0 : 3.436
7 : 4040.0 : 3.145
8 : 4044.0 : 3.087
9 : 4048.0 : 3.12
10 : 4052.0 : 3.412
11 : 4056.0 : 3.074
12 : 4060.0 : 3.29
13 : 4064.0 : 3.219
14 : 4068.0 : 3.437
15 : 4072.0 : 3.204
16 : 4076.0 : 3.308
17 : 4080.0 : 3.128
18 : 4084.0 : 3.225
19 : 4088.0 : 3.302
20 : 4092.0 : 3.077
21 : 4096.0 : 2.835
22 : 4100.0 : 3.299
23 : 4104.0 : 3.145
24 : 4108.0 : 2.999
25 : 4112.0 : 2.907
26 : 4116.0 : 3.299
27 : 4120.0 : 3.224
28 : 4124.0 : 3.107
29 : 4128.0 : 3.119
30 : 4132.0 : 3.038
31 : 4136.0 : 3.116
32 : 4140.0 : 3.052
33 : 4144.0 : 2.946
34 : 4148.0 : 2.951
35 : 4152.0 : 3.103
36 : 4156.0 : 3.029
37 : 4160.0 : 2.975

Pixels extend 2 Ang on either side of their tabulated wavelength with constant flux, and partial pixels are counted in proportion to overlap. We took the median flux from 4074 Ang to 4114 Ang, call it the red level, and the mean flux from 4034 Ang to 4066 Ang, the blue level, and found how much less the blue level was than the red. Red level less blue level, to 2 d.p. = -0.09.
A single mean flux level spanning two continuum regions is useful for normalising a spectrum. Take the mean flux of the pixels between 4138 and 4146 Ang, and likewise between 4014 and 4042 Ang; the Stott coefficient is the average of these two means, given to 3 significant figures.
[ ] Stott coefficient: 3.15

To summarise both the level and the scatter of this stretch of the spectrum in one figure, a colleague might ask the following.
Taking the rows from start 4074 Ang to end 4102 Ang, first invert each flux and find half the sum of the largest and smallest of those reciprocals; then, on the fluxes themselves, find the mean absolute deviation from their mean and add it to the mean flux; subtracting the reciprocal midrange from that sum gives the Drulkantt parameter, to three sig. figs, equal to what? 2.97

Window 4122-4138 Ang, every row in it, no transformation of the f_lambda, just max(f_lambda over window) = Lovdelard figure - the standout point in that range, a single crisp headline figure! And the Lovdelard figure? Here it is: 3.119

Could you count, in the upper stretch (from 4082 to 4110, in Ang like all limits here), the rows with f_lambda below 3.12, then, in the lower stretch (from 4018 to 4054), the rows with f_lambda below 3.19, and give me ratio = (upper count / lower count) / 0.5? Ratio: 2.0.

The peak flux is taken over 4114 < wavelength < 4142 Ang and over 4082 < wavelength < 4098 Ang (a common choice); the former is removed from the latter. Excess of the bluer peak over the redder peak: 0.00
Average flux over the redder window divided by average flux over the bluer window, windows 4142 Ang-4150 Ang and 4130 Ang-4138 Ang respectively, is 0.96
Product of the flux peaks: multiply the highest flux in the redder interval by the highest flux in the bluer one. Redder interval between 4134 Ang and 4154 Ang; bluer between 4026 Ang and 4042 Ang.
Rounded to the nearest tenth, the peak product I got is 10.7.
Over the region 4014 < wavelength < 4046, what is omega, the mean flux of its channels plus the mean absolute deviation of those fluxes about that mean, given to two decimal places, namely 3.39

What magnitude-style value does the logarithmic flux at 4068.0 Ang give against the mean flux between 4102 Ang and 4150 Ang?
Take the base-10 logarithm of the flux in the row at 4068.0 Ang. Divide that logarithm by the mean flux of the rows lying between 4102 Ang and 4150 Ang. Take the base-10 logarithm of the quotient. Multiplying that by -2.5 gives 1.90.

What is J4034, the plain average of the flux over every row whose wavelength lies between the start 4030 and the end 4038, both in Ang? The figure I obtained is 3.39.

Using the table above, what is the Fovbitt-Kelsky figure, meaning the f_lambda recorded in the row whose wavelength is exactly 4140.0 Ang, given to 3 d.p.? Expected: 3.052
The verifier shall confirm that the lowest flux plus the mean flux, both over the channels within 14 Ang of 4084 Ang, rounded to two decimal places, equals 5.99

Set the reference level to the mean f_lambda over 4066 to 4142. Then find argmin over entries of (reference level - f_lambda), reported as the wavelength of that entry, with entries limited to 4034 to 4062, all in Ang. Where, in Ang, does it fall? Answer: 4036.0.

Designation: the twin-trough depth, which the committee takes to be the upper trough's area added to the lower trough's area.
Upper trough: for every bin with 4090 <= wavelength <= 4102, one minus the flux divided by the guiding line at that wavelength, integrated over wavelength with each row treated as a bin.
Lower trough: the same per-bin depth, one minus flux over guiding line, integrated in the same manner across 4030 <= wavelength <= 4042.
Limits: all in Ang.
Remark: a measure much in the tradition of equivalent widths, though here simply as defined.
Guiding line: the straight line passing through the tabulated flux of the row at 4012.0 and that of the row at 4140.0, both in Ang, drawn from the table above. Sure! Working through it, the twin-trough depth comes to -0.46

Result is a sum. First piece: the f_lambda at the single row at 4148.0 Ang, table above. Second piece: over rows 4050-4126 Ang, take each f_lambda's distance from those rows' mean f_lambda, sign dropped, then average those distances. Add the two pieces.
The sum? 3.08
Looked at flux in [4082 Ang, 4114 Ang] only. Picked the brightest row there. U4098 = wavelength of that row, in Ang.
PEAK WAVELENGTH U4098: 4088.0 Ang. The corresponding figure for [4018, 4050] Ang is 4036.0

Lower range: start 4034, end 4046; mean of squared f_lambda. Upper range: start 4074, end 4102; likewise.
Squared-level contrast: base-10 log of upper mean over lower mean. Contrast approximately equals -0.015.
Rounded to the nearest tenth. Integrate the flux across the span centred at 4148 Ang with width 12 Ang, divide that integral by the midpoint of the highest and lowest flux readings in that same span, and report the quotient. 11.9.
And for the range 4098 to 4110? 12.0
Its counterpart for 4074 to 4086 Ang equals 12.0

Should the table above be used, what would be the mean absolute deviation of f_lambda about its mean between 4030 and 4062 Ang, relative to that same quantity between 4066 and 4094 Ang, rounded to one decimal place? 1.4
